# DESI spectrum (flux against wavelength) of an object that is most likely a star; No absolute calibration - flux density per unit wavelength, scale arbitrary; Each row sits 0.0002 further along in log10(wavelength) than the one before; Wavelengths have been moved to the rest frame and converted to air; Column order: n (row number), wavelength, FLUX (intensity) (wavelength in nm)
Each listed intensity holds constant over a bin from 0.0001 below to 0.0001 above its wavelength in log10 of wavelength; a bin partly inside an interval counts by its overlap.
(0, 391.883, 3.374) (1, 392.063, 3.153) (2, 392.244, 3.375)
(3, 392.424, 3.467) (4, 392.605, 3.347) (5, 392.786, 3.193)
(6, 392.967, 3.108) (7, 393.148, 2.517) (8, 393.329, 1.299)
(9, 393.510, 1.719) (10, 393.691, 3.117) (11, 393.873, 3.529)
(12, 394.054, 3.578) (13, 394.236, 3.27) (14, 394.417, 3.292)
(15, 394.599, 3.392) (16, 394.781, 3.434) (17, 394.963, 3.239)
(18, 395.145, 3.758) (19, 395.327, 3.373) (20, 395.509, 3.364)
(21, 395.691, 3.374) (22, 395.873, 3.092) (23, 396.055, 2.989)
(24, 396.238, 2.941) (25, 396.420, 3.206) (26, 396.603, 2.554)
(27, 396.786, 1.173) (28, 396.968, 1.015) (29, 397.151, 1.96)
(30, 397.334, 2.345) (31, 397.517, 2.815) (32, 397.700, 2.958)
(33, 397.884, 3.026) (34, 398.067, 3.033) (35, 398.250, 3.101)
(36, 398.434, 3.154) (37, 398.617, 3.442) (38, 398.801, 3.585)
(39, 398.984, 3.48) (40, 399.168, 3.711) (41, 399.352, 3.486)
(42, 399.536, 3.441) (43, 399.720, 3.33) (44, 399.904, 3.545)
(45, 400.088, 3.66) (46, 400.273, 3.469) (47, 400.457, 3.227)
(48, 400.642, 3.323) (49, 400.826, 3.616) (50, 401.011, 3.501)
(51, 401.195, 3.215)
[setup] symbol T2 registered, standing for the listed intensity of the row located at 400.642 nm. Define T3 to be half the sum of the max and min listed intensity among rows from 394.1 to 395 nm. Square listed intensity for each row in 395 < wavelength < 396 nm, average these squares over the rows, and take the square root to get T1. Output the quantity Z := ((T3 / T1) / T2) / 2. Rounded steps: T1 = 3.40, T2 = 3.323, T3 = 3.3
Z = 0.148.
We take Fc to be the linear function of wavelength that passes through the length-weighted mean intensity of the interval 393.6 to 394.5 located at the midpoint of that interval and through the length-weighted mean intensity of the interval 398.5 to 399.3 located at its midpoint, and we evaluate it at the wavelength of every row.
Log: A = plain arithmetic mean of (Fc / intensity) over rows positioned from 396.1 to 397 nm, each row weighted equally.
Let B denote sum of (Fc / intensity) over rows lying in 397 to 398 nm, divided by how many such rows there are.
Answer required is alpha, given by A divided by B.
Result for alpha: 1.46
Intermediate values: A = 1.99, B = 1.37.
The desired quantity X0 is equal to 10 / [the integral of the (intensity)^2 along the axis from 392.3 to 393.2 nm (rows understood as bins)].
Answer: 1.10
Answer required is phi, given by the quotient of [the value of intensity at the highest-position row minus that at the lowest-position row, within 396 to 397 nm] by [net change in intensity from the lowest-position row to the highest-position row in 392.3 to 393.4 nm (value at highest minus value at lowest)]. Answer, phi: 1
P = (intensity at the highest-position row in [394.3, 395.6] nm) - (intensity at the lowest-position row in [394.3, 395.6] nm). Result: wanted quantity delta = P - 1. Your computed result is -0.93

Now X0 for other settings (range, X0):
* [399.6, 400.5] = 0.93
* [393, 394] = 1.42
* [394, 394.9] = 0.97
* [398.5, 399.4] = 0.89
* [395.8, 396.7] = 1.27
